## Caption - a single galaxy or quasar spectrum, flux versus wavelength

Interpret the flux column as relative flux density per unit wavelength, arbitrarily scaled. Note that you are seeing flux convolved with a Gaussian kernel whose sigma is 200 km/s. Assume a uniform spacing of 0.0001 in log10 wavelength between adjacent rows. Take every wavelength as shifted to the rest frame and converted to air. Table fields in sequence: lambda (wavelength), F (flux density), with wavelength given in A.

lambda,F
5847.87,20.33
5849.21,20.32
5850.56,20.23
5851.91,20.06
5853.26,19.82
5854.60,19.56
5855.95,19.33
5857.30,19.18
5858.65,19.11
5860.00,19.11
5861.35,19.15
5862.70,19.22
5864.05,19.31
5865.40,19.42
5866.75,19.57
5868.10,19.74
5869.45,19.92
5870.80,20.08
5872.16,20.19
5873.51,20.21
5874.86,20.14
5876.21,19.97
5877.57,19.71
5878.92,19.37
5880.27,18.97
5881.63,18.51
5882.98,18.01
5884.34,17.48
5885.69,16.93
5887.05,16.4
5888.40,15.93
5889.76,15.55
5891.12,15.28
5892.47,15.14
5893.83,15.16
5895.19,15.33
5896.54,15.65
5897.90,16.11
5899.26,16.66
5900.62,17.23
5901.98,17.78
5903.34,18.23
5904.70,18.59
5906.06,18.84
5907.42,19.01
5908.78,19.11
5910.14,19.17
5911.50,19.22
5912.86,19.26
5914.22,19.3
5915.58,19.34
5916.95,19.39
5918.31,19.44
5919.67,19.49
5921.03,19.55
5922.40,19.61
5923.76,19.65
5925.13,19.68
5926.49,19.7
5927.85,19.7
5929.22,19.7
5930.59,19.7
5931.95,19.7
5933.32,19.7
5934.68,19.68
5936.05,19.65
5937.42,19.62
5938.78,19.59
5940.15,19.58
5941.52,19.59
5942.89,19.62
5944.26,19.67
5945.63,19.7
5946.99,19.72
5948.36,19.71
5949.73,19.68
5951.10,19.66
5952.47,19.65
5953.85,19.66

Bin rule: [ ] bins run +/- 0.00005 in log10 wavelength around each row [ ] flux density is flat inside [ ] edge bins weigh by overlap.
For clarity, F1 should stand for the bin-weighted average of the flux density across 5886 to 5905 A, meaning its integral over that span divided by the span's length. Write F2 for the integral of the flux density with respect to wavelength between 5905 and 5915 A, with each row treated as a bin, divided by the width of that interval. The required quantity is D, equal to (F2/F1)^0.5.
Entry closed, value 1.08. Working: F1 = 16.3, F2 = 19.1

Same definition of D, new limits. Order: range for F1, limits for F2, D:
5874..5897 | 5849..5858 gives 1.07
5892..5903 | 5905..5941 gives 1.10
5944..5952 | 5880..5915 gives 0.94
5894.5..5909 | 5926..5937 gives 1.06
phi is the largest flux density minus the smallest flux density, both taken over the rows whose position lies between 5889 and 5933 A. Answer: 5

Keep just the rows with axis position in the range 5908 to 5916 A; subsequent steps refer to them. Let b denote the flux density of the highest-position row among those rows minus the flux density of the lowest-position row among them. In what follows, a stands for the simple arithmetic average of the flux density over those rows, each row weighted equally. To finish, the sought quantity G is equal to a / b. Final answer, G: 84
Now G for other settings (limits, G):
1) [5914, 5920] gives 102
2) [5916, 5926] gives 67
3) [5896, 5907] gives 5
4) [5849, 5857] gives -20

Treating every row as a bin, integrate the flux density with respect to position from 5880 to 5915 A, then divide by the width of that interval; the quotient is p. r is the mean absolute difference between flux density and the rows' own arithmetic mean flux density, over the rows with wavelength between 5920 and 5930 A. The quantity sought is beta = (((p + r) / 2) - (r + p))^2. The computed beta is 76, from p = 17.4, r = 0.04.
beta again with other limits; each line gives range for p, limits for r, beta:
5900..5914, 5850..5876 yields 91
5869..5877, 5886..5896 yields 104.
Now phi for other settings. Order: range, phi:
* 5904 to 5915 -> 1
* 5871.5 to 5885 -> 3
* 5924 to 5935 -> 0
